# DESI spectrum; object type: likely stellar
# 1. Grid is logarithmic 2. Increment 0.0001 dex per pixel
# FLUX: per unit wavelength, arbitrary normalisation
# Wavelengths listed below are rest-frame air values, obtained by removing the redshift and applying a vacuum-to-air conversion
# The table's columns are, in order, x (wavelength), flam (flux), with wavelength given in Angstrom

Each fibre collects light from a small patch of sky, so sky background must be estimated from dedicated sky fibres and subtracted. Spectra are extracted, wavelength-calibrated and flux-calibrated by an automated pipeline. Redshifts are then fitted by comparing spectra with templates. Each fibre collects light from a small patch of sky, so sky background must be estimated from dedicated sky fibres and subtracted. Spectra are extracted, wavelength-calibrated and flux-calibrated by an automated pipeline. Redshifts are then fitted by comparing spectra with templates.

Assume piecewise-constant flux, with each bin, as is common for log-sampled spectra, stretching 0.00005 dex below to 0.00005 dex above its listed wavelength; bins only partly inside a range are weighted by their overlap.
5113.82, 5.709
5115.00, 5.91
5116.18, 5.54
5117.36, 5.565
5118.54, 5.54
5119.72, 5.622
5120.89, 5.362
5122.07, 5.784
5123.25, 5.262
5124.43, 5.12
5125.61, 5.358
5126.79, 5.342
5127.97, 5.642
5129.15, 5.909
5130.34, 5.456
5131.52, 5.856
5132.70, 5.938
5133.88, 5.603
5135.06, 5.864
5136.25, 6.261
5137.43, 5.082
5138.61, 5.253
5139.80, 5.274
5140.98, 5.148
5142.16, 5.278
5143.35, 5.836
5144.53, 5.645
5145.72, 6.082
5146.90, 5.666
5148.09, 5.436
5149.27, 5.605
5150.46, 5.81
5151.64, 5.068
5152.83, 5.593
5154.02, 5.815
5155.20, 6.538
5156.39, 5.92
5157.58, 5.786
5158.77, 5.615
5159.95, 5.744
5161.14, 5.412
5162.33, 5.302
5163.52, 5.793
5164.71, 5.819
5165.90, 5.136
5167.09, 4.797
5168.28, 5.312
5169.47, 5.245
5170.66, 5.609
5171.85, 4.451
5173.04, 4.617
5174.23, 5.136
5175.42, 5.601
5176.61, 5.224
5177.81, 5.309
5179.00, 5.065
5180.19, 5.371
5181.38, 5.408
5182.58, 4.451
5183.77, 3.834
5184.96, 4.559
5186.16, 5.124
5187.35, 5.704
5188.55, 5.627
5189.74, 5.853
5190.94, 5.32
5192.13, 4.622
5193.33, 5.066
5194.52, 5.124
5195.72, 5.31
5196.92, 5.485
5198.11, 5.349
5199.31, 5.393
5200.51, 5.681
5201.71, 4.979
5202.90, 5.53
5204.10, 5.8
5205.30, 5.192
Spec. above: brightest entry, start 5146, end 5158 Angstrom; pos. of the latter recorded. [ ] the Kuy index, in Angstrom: 5155.20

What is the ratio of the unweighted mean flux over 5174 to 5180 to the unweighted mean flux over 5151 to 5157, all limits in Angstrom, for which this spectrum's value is 0.91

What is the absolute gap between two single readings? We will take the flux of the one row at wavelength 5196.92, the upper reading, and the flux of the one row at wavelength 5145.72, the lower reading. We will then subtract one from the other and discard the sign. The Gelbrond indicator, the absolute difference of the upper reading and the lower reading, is 0.60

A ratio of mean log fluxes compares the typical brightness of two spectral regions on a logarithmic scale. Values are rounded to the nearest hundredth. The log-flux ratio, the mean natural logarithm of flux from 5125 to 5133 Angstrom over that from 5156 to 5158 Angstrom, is 0.98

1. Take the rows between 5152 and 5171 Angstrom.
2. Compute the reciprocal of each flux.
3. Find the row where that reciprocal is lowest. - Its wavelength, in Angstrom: 5155.20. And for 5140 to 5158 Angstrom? 5155.20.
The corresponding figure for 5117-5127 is 5122.07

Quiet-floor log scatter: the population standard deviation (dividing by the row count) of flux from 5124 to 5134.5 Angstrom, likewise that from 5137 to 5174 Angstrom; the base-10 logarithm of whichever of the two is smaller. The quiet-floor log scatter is -0.57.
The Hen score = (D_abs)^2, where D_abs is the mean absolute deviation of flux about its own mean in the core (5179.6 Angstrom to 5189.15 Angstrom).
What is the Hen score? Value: 0.30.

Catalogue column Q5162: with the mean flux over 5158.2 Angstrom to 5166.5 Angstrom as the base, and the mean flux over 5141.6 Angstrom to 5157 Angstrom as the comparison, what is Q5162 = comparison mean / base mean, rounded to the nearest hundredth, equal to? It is 1.03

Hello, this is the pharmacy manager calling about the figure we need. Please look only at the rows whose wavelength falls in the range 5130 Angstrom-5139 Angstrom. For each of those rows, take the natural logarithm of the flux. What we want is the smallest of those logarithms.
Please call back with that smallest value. 1.63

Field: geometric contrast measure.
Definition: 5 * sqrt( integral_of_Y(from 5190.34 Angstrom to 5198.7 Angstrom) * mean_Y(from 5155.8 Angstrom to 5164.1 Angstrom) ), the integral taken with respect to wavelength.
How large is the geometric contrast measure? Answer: 78.3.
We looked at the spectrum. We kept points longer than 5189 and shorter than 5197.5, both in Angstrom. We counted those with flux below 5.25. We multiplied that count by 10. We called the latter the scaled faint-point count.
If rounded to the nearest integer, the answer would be 30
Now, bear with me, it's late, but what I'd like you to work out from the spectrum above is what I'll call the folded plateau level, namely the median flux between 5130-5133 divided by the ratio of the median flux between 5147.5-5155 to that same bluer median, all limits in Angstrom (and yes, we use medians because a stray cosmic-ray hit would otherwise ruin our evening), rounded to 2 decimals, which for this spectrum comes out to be 6.12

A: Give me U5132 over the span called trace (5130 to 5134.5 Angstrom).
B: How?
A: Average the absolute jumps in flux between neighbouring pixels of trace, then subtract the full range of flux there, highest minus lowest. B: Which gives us -0.21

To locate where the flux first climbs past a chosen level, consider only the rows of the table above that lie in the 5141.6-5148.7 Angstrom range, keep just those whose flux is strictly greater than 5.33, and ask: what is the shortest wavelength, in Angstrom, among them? 5143.35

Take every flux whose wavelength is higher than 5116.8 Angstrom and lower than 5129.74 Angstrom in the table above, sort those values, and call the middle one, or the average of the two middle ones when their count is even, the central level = 5.54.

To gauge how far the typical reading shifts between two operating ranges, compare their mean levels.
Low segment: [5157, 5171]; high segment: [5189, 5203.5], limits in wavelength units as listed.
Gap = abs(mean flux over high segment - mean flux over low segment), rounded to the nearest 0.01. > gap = 0.15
